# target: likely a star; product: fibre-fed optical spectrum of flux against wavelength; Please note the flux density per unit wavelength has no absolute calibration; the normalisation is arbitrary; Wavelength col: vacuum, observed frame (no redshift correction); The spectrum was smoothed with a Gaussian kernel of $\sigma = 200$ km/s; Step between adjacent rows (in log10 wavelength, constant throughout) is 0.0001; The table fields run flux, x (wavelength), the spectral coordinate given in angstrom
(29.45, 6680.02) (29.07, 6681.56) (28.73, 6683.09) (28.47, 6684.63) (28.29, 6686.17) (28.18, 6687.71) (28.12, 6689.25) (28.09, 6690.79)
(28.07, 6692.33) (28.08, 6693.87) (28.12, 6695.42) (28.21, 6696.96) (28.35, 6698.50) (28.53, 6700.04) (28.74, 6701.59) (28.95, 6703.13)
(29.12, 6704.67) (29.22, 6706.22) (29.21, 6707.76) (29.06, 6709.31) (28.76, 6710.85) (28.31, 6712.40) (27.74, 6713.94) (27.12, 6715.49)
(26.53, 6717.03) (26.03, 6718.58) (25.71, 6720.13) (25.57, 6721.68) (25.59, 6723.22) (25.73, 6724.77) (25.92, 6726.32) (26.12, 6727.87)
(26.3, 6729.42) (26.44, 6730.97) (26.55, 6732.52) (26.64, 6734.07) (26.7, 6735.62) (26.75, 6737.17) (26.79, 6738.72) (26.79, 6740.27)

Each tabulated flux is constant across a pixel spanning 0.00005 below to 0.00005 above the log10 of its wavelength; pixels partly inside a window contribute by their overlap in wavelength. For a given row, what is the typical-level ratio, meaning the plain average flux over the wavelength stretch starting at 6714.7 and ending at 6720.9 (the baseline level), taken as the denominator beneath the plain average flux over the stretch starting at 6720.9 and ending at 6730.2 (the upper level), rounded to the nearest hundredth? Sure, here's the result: 0.98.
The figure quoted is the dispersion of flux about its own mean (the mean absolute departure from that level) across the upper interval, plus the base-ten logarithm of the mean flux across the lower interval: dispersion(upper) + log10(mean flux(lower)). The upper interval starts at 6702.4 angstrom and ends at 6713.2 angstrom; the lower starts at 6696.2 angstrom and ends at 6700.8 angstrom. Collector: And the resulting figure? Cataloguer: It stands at 1.69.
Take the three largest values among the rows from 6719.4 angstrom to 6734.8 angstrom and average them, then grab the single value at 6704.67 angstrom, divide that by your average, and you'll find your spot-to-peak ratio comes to 1.10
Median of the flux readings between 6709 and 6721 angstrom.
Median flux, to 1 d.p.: 27.4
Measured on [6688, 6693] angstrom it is 28.1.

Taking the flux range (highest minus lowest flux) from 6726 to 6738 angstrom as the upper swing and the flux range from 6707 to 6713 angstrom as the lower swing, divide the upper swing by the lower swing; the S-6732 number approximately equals 0.9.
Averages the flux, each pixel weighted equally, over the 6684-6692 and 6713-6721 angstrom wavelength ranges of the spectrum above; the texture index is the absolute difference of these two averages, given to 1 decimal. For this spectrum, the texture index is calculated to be 1.6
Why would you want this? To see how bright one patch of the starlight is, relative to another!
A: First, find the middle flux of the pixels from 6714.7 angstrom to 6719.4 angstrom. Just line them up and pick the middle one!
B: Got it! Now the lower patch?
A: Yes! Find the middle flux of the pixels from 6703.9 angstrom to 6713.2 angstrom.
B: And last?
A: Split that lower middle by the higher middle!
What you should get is 1.10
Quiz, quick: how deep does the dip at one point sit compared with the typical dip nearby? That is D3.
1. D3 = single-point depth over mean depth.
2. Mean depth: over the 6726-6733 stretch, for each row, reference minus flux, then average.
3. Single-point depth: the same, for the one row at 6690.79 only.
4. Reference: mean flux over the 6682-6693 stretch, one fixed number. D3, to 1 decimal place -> 0.1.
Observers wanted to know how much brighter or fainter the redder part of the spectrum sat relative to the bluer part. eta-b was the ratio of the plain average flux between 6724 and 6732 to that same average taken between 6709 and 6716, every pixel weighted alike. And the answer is 0.926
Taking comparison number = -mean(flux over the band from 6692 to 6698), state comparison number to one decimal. -28.1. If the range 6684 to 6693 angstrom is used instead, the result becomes -28.2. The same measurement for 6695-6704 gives -28.5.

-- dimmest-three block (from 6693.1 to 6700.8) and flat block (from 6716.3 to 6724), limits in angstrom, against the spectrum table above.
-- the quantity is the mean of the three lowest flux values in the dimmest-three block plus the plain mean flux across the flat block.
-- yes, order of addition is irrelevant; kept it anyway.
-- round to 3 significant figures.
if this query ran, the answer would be 54.0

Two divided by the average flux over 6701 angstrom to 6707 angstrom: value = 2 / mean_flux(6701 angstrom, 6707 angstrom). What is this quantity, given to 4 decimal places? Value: 0.0689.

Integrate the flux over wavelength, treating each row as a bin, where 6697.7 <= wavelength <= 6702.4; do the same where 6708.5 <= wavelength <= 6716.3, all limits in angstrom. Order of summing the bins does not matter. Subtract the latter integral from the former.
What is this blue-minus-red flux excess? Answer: -86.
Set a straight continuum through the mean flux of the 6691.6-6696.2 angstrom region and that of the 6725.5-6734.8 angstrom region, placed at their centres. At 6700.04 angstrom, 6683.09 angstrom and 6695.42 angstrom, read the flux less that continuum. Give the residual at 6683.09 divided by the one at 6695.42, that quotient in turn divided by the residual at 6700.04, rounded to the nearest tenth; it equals 1.5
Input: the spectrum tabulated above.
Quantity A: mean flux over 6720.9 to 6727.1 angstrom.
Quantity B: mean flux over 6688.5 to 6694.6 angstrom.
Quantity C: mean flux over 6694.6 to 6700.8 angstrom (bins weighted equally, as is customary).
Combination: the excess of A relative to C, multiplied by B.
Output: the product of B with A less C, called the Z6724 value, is -73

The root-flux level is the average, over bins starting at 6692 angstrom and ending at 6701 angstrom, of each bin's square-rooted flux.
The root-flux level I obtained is 5.31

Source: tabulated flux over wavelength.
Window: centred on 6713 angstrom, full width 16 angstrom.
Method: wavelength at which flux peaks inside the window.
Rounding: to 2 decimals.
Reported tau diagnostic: 6706.22 angstrom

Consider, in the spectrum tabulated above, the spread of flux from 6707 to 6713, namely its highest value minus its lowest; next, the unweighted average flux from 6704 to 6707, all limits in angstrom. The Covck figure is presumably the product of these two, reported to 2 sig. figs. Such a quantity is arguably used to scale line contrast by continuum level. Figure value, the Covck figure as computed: 26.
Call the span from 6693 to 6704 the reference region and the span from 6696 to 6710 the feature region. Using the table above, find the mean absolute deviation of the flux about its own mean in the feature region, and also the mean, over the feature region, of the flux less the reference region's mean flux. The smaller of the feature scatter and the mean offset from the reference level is 0.32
